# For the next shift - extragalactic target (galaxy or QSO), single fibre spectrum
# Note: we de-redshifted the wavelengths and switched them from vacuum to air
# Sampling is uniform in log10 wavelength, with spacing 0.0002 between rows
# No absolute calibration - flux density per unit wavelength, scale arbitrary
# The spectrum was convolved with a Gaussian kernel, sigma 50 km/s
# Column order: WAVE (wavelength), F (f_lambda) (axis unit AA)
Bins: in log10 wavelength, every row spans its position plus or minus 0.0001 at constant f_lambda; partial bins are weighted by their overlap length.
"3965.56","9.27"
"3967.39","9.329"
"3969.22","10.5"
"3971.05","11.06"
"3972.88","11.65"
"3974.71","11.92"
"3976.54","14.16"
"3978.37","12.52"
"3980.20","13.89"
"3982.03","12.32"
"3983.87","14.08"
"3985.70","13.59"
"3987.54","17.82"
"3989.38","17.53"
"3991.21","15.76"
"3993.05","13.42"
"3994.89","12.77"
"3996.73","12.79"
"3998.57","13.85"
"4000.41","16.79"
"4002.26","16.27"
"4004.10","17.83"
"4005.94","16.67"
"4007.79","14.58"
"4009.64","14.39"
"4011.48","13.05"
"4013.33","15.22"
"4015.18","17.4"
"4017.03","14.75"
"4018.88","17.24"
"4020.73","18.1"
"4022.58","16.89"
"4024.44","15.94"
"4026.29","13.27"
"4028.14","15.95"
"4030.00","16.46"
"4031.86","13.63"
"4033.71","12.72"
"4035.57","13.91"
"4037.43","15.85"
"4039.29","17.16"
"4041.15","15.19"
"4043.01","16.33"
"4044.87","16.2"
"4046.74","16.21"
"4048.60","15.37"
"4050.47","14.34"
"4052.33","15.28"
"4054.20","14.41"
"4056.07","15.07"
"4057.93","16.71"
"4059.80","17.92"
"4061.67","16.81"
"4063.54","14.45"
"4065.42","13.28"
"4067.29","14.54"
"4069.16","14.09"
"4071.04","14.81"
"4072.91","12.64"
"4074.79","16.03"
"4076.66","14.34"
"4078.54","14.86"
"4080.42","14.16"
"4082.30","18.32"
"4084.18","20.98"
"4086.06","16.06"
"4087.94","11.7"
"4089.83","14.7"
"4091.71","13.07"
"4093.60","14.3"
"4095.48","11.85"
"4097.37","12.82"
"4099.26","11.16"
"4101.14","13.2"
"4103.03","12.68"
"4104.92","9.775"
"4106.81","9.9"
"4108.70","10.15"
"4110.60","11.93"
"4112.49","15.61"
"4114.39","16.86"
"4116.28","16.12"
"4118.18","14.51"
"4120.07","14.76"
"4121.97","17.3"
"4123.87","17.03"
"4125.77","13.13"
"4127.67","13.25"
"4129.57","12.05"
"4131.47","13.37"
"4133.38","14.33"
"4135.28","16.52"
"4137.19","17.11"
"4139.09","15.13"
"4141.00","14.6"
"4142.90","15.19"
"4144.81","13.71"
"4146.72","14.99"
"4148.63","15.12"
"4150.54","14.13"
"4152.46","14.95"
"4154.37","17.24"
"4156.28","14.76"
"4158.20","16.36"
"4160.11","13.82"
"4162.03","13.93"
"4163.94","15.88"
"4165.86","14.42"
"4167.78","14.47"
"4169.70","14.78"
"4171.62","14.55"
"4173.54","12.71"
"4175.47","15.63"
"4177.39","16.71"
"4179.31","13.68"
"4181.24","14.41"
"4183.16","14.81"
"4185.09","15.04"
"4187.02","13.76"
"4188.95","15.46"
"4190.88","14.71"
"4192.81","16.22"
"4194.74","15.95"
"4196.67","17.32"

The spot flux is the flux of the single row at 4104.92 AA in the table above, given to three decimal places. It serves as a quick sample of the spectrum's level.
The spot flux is 9.775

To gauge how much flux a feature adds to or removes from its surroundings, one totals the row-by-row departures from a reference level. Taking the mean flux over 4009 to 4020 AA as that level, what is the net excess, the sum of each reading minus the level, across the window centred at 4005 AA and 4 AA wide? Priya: 4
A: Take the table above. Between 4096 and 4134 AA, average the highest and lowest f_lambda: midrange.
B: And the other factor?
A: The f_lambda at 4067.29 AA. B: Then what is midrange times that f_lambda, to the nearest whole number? 197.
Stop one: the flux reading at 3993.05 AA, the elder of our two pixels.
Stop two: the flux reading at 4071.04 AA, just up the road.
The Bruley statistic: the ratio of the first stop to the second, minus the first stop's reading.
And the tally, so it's -12.5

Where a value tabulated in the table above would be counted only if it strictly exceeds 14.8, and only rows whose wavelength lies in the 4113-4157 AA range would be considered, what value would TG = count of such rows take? 12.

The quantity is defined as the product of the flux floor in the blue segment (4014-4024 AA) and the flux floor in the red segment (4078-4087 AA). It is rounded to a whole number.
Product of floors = 209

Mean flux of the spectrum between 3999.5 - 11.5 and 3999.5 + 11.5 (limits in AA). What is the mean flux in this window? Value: 15.2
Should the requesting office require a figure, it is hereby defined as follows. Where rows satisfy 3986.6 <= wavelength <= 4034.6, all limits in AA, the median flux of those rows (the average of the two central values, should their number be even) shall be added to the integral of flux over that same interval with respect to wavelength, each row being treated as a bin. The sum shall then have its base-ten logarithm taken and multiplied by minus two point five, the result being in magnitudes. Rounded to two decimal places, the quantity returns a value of -7.20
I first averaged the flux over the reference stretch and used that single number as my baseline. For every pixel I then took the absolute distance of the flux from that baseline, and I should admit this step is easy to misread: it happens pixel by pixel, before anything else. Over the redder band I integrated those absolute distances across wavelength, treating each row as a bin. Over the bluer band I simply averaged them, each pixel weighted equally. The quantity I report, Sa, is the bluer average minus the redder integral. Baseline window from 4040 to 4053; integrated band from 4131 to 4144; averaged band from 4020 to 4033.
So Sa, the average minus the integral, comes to -13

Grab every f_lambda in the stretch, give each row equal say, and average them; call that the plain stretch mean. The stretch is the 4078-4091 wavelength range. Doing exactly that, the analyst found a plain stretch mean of 15.8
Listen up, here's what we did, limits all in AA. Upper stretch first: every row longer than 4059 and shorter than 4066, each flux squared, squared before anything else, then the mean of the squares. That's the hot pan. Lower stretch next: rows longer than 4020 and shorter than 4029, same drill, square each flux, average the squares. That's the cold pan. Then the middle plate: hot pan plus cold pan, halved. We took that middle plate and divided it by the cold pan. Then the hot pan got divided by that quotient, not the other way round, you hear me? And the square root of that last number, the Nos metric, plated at 15.9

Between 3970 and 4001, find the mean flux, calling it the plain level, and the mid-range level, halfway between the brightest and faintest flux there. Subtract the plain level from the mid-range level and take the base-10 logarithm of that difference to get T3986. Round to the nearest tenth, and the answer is -0.2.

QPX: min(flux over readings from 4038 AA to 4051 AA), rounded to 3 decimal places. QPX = 14.340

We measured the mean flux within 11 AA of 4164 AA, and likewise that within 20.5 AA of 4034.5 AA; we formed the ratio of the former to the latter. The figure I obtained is 0.95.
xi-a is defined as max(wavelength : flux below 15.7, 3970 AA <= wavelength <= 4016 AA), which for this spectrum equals 4013.33 AA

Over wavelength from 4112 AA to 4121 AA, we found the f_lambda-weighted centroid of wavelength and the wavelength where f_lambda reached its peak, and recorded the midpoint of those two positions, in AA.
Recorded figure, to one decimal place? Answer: 4115.3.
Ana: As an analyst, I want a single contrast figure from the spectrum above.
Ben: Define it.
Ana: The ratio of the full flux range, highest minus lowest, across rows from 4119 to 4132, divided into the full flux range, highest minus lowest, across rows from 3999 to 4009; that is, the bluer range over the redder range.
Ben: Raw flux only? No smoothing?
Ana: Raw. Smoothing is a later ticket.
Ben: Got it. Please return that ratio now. 0.6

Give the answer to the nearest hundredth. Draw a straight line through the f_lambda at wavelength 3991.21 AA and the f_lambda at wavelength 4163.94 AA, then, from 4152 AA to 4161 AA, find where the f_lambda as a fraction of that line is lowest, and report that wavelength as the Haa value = 4160.11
